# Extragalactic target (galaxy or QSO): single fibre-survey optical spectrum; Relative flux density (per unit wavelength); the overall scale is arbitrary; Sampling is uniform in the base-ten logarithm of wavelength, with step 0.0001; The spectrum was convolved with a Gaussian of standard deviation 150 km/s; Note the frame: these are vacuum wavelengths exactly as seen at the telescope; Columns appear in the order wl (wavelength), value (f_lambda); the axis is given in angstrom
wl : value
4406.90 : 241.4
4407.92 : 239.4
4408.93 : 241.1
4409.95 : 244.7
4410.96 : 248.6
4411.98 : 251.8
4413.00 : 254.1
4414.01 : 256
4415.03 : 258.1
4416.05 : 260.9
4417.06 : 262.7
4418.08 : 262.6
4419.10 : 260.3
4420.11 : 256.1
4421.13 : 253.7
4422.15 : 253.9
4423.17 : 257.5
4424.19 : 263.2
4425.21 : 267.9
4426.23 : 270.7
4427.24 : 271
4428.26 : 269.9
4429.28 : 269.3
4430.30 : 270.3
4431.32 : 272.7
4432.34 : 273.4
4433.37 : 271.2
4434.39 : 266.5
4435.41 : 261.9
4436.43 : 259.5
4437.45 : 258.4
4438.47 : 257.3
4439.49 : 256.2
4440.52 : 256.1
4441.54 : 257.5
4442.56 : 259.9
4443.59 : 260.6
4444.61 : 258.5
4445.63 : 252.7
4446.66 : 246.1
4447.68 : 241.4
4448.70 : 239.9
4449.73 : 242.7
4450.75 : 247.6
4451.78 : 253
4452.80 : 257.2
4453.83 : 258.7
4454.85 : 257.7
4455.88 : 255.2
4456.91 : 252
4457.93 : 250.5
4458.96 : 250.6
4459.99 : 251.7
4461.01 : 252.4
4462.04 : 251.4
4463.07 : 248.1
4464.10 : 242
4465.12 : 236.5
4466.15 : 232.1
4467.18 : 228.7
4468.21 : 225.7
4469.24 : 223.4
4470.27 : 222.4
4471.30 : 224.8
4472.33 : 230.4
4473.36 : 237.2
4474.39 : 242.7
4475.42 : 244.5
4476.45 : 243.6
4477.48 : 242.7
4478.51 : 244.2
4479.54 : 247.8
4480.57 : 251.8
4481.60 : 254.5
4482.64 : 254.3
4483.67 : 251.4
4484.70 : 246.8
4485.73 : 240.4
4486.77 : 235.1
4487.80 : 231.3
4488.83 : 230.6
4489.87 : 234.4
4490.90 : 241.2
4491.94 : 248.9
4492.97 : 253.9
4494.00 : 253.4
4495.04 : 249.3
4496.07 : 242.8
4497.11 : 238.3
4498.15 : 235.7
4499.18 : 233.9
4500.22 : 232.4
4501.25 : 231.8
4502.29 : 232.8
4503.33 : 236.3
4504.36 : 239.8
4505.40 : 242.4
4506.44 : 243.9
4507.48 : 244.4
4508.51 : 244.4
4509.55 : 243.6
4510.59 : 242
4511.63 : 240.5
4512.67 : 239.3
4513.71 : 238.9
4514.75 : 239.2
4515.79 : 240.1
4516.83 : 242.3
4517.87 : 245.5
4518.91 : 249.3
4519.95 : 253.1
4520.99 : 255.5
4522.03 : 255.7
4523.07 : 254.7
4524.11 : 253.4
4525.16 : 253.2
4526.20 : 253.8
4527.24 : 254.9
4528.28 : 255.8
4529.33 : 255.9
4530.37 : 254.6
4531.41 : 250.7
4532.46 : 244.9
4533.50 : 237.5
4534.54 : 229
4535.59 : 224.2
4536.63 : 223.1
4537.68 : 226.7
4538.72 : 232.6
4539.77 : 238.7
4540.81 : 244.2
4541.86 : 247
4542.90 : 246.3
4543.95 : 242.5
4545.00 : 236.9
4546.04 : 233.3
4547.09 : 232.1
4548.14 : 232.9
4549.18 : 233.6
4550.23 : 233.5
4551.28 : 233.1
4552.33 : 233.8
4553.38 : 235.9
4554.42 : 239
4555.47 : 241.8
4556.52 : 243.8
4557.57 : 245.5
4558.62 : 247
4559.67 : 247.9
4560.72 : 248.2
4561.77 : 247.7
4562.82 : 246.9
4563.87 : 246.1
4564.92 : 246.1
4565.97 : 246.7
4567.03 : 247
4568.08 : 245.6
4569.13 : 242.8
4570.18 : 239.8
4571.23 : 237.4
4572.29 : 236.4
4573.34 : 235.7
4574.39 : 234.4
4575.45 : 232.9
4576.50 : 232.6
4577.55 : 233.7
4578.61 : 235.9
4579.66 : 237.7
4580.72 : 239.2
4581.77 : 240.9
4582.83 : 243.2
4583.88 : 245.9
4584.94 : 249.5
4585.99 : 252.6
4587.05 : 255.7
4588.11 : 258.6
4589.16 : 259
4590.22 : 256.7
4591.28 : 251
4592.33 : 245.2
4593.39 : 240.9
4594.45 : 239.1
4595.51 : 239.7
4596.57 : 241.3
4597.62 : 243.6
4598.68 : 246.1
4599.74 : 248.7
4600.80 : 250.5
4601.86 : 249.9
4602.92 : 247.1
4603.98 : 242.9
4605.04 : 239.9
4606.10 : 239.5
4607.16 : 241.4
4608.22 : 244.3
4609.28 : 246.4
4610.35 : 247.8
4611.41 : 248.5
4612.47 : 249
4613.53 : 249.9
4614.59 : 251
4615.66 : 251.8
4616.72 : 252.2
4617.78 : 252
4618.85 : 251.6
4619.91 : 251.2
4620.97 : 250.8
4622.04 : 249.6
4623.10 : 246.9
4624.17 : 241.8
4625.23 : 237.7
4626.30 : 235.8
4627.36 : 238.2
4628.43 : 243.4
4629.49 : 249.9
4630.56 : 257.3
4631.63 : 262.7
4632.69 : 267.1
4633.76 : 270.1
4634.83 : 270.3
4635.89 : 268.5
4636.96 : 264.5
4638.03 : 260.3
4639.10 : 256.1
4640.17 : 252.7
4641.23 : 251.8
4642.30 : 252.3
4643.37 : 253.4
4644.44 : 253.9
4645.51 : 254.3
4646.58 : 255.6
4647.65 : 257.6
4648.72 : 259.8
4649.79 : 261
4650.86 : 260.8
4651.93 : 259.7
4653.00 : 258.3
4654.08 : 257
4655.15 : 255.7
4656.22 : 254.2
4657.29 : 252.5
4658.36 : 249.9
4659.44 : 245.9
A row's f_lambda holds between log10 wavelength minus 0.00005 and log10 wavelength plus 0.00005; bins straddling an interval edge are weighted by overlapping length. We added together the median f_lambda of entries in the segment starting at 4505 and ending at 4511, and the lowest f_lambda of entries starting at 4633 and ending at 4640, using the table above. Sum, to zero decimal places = 500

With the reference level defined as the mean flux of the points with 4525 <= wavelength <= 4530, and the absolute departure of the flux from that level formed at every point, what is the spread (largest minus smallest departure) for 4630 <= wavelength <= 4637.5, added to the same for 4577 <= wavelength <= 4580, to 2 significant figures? 17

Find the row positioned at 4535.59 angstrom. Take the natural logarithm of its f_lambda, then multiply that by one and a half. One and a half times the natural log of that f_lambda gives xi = 8.12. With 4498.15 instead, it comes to 8.19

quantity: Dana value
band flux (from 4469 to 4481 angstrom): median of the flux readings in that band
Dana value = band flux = 243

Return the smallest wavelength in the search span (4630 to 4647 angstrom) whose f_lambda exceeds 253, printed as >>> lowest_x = 4630.56 angstrom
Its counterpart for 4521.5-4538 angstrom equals 4522.03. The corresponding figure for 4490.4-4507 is 4492.97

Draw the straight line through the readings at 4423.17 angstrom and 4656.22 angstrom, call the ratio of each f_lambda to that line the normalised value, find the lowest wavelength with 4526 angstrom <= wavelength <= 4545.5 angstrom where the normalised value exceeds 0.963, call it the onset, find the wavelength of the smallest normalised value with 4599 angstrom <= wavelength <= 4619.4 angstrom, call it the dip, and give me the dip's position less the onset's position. 79.9 angstrom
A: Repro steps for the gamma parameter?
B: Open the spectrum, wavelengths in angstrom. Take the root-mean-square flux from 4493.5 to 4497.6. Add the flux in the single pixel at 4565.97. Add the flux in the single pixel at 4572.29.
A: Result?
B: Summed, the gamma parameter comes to 729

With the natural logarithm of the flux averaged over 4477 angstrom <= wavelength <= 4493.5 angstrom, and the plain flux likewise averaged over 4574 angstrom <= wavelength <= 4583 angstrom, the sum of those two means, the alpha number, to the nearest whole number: 242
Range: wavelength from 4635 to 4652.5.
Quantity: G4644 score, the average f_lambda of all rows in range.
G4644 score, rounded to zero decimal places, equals 258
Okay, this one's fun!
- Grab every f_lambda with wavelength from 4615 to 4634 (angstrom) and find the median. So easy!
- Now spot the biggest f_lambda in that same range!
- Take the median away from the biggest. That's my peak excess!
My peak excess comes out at 19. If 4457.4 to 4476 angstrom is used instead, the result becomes 13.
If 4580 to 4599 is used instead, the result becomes 13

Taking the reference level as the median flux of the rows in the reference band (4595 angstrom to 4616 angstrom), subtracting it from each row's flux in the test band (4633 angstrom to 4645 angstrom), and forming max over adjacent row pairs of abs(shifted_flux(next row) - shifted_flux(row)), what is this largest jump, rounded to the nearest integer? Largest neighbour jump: 4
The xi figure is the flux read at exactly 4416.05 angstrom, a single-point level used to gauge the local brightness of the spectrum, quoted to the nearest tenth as 260.9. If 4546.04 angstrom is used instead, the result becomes 233.3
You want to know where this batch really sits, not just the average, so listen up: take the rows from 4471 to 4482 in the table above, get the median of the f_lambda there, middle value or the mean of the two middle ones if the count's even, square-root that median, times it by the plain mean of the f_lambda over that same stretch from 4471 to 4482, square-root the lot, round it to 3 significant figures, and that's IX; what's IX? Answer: 61.5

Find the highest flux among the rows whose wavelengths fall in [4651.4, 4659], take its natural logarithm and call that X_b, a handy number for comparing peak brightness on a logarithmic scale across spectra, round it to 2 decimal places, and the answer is 5.56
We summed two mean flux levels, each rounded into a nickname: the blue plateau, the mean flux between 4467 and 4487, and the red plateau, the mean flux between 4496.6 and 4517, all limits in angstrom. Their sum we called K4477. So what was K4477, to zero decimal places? 479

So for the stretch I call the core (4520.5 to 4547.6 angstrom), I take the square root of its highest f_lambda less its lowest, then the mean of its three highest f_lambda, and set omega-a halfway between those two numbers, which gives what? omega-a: 130.8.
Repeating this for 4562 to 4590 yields 131.5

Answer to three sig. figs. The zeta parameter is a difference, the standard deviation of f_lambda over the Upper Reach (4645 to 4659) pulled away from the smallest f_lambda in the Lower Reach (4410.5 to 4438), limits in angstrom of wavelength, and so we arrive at 245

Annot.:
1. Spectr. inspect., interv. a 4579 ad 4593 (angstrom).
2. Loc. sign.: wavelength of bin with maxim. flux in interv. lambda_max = 4589.16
